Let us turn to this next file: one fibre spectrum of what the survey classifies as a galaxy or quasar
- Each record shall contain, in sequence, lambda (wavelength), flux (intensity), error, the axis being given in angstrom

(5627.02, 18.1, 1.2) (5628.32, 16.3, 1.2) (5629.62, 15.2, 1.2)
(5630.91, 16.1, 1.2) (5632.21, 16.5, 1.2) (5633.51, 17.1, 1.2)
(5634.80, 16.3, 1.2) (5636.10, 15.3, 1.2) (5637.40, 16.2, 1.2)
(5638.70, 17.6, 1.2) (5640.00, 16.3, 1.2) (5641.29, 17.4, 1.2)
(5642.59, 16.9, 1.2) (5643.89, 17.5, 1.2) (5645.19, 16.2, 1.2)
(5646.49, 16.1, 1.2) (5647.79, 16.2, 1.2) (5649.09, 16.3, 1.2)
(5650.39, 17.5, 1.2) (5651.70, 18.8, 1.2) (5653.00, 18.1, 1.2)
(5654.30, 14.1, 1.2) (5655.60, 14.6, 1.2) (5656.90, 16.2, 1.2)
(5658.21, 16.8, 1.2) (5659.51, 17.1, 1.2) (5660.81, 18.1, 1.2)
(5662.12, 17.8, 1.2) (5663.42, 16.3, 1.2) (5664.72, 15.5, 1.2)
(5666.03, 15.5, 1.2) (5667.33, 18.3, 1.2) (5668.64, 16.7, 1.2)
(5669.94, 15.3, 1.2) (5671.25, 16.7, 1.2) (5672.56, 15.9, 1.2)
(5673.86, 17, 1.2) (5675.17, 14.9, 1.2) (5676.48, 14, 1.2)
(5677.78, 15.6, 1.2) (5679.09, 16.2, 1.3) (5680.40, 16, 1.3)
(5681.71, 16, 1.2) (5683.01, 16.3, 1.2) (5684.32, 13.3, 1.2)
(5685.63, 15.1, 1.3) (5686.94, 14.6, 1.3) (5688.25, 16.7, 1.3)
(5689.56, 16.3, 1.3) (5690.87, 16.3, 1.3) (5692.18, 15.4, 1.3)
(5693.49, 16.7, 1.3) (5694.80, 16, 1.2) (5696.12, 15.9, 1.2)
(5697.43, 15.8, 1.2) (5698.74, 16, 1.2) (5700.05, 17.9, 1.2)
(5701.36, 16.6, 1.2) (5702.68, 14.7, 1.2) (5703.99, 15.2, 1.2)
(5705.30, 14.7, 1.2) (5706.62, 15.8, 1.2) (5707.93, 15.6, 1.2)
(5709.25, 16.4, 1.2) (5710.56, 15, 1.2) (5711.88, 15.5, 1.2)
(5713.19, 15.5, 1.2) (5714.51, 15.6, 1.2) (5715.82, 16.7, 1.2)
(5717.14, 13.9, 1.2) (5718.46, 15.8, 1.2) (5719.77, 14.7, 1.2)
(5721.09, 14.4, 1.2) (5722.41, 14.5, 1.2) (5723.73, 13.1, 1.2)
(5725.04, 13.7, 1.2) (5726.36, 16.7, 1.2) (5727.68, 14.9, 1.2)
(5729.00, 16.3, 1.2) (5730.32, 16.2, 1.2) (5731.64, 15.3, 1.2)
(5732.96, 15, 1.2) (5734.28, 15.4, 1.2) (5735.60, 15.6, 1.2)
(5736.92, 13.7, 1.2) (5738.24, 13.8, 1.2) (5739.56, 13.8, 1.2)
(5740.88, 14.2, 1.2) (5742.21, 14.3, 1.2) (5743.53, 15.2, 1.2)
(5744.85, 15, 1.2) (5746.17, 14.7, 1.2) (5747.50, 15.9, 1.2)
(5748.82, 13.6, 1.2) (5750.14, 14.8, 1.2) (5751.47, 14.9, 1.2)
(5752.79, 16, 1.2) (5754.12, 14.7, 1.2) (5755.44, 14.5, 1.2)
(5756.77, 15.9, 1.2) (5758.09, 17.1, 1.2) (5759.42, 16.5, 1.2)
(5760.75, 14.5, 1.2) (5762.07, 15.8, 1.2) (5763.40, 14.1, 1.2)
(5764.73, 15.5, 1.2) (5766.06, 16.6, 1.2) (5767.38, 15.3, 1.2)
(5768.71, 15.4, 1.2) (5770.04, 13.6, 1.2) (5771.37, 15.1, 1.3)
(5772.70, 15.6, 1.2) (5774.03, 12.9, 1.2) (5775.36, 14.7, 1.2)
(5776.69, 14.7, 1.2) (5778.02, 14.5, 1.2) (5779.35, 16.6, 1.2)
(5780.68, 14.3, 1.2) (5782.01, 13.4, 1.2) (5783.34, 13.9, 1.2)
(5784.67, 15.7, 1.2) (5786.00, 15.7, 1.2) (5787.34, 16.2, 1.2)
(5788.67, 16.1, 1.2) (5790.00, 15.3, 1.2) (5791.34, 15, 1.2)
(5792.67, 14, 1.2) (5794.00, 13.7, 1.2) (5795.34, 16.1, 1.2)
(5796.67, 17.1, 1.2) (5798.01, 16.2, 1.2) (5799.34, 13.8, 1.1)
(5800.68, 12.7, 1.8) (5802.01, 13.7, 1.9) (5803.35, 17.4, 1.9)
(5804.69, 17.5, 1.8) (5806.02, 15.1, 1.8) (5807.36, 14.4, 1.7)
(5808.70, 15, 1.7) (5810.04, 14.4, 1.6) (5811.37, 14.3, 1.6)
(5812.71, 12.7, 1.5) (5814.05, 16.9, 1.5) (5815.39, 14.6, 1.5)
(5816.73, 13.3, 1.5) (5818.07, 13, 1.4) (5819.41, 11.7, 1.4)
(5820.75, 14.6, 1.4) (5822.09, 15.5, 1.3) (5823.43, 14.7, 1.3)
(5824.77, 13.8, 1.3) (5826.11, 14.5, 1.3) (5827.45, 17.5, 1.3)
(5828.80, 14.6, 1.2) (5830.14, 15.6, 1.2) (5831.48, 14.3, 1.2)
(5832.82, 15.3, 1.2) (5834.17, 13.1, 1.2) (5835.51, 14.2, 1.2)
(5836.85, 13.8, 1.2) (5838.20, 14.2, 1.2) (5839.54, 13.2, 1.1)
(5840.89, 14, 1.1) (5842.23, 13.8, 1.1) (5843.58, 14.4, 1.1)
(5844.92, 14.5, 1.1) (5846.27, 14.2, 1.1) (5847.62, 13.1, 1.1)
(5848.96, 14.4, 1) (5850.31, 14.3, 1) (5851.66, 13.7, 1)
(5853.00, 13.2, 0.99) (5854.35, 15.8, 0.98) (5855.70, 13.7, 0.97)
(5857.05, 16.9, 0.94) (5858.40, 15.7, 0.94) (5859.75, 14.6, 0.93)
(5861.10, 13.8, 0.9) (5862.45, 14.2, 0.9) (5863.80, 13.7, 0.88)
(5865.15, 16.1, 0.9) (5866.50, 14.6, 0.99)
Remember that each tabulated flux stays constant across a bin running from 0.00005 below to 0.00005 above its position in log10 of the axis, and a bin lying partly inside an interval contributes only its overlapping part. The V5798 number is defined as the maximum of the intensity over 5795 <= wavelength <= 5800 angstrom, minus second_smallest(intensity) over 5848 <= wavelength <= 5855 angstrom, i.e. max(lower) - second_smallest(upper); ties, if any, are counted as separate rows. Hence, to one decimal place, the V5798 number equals 3.4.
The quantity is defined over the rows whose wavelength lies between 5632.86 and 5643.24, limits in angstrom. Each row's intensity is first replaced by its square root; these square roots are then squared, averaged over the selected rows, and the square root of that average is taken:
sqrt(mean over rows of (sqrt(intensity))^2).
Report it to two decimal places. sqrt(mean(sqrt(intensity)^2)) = 4.08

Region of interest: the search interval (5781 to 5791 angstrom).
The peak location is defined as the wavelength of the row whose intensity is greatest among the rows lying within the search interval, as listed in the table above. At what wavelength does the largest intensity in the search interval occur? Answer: 5787.34 angstrom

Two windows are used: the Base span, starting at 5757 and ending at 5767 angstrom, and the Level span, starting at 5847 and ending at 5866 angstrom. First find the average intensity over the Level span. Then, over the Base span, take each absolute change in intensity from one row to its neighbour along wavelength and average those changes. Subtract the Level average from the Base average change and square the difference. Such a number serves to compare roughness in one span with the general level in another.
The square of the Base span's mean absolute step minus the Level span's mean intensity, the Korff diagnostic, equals 173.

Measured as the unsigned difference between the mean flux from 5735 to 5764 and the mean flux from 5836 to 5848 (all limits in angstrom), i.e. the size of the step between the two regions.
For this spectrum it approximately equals 1.0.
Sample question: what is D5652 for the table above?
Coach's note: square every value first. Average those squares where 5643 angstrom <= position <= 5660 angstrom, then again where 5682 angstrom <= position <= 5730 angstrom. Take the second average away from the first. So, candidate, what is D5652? 35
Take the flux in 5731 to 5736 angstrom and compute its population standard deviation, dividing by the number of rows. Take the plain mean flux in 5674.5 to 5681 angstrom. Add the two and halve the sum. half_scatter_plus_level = 7.8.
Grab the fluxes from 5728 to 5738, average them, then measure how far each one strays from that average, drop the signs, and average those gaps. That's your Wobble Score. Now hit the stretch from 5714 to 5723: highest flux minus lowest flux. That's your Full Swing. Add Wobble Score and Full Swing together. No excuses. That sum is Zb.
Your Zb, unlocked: 3.4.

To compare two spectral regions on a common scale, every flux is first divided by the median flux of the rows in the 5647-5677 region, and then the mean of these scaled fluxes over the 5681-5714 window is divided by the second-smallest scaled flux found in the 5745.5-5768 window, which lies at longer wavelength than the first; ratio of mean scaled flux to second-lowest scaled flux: 1.12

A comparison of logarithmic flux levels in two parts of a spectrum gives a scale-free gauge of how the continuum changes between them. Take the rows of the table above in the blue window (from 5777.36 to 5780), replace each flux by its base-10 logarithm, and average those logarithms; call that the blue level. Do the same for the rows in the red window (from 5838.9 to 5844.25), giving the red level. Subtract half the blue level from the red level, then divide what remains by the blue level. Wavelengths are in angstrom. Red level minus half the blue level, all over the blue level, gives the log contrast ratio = 0.458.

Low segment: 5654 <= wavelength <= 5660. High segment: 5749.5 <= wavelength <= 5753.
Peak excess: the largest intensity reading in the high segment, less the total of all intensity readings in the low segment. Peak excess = -63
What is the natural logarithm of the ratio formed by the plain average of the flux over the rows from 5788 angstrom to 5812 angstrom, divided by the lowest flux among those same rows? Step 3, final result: 0.173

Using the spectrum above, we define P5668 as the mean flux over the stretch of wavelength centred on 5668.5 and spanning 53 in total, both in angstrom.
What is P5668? 16.2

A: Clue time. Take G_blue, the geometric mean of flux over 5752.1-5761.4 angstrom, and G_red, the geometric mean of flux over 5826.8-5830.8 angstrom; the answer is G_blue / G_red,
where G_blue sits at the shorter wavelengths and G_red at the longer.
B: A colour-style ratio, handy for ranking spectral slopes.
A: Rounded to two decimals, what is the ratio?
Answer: 0.98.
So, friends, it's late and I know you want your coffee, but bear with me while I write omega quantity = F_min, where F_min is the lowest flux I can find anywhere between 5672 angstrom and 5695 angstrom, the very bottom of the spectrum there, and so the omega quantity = 13.3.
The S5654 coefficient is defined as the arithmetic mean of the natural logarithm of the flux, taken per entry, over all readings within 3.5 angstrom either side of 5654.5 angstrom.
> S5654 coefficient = 2.79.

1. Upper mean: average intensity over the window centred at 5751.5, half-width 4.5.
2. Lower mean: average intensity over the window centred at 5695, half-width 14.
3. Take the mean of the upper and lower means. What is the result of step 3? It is 15.3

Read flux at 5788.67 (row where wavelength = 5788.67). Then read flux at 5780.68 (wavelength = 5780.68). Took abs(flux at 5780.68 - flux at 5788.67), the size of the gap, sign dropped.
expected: 1.8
